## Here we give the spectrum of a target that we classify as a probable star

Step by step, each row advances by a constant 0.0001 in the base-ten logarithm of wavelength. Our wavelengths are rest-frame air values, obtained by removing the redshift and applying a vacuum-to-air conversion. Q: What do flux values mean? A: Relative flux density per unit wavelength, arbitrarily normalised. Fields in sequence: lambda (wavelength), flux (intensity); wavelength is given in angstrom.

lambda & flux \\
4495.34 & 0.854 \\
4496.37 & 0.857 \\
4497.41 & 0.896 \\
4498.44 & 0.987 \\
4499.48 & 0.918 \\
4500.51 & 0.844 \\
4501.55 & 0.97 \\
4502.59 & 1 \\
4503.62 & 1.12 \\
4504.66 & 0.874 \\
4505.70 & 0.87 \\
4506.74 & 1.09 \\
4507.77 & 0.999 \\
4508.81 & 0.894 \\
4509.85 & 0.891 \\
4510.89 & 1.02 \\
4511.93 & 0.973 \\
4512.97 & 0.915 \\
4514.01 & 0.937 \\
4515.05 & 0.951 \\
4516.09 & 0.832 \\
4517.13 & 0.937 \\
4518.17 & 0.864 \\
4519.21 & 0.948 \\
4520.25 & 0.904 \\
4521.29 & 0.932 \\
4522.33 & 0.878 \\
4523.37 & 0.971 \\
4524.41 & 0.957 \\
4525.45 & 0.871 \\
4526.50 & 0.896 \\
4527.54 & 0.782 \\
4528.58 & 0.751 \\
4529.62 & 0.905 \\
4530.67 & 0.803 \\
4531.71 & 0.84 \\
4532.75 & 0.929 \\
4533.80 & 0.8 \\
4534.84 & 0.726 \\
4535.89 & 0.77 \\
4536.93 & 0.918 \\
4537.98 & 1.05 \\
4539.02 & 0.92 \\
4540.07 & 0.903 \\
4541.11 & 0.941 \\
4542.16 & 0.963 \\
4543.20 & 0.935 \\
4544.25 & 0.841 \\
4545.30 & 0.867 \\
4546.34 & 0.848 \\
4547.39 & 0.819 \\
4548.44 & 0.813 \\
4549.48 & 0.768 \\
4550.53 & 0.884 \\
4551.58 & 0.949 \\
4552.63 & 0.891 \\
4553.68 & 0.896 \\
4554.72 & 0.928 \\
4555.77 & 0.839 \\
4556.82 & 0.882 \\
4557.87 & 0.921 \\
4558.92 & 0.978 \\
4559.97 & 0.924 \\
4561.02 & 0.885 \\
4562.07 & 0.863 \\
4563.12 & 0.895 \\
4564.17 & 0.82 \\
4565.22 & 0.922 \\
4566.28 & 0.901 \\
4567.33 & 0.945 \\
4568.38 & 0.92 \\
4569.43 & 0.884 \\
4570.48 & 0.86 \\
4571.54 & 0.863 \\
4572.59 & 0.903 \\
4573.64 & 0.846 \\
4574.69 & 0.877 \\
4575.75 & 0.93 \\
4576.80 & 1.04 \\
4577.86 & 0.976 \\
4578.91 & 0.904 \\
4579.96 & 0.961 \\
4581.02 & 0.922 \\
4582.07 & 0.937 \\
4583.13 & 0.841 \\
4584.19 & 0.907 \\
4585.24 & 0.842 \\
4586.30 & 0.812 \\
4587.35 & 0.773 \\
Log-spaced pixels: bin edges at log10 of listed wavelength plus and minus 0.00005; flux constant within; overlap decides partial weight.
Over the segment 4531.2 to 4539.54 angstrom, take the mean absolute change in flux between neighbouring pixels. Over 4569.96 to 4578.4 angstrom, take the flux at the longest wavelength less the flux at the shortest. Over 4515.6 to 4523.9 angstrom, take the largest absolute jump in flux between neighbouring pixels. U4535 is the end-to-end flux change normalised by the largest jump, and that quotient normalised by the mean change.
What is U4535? 10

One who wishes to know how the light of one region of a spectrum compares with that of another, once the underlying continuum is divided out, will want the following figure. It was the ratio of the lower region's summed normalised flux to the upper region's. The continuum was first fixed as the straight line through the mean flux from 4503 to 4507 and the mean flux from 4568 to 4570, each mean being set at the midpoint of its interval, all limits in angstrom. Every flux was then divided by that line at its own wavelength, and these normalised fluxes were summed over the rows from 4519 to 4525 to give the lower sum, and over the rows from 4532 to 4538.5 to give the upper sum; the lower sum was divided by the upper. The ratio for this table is 1.06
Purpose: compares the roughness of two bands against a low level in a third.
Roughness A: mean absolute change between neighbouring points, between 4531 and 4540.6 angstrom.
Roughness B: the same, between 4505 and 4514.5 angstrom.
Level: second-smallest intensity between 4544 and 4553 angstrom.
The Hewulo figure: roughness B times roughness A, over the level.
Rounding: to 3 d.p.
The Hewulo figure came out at 0.010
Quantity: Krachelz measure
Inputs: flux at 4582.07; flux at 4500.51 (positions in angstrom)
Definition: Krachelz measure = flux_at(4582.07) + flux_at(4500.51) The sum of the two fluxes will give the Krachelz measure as 1.78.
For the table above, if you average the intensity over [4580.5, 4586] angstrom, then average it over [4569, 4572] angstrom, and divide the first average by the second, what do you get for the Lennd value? 1.02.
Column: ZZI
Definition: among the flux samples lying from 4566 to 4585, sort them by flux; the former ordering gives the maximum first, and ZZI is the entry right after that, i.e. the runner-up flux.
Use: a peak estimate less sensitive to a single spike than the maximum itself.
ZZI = 0.976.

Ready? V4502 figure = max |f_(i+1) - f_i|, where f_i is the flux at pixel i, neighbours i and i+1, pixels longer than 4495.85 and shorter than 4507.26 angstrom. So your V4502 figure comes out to 0.25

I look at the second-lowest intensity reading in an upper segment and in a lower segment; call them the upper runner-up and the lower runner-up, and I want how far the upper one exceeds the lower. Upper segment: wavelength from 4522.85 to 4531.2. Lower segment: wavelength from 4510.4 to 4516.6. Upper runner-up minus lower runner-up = -0.13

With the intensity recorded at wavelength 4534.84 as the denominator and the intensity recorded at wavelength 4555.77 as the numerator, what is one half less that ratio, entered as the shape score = -0.66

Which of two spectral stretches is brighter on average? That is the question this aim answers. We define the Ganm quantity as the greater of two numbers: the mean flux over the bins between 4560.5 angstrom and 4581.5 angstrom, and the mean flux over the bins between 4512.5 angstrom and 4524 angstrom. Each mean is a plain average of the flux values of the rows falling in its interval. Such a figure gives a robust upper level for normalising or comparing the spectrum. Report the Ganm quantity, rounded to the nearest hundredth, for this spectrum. 0.92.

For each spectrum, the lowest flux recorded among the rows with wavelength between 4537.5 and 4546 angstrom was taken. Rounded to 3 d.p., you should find 0.841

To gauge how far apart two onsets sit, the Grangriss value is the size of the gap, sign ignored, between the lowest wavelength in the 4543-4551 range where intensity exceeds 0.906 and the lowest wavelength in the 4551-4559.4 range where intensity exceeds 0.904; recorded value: 8.4 angstrom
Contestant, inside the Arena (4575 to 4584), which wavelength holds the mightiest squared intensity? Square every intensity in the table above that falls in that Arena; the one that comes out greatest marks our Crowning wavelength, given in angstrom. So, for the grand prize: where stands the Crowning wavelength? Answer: 4576.80 angstrom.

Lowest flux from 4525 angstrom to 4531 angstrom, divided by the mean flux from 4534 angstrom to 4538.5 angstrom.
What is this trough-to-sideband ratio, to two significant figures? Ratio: 0.87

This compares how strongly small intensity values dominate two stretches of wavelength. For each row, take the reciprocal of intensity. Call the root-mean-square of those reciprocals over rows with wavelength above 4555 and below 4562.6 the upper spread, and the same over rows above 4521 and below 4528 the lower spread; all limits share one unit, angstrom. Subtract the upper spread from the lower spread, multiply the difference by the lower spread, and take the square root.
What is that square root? 0.08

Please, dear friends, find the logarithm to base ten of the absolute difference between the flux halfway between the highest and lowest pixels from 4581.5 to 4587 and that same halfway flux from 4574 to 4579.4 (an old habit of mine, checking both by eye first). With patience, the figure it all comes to -1.08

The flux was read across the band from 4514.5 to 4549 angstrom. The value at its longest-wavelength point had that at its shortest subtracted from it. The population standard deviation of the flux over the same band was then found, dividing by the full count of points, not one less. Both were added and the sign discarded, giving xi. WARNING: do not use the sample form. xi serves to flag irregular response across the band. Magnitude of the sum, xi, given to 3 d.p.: 0.066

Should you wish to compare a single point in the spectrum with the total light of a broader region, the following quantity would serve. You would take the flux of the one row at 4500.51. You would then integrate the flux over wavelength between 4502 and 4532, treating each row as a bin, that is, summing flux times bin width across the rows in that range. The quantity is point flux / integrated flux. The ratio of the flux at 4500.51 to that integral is 0.031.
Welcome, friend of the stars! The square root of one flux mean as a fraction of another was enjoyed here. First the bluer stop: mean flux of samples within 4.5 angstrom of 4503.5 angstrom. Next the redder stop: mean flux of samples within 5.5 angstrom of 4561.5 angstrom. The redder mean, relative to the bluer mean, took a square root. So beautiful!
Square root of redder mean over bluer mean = 0.965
